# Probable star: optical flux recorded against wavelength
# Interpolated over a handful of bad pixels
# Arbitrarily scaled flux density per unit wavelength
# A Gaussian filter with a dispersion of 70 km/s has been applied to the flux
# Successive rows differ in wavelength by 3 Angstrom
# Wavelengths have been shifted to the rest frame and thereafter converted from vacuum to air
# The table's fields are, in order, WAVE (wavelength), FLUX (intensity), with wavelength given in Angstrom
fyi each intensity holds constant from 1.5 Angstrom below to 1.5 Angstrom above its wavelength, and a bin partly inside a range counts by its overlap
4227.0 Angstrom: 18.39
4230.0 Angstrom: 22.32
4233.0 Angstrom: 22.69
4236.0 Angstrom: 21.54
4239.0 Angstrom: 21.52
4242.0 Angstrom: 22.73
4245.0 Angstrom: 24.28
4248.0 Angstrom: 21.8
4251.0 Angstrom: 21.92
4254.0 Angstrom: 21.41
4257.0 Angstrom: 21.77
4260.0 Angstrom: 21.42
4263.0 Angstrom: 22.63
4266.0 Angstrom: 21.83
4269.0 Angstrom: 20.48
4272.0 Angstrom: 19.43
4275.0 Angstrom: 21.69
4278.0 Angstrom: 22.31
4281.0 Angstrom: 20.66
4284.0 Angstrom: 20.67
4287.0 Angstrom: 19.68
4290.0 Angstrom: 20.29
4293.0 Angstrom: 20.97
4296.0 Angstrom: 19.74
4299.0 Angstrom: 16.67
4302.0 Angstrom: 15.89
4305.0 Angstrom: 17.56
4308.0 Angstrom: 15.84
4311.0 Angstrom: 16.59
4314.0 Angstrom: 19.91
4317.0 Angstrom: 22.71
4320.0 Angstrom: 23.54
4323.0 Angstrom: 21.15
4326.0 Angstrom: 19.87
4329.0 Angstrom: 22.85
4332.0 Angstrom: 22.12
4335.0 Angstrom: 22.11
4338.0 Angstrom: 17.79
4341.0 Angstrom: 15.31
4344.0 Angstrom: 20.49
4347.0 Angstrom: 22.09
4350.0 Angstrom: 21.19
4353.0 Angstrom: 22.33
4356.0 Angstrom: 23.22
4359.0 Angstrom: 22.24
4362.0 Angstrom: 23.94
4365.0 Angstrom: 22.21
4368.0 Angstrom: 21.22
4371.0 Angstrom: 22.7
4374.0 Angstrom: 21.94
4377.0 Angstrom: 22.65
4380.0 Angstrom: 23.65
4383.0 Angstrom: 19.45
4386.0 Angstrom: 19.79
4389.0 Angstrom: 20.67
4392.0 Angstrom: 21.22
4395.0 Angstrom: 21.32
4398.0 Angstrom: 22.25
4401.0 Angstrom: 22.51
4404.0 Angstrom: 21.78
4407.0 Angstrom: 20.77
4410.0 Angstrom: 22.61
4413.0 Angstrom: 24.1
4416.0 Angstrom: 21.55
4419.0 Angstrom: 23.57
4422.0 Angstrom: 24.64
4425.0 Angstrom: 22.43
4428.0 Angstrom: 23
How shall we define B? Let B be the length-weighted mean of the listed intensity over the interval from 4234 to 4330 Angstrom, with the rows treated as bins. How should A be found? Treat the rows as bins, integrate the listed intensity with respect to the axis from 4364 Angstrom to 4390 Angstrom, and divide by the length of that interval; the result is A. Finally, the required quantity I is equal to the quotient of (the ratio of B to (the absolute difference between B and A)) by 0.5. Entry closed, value 45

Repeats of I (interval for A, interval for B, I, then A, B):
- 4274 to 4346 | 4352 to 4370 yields 17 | 19.9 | 22.5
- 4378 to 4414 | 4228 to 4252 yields 72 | 21.7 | 22.3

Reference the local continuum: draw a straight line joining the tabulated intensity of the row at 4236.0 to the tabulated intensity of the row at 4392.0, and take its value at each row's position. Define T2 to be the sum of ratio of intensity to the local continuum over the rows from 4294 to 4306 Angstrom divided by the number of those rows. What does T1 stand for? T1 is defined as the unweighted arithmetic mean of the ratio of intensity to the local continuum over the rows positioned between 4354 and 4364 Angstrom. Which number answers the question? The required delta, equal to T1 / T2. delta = 1.33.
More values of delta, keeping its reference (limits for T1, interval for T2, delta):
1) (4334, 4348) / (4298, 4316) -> 1.15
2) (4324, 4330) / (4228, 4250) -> 0.96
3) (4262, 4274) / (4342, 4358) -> 0.96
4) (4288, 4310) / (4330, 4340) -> 0.87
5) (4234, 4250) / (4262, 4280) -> 1.04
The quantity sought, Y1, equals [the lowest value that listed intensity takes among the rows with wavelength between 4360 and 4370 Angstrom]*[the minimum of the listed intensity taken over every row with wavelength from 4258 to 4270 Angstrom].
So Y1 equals 435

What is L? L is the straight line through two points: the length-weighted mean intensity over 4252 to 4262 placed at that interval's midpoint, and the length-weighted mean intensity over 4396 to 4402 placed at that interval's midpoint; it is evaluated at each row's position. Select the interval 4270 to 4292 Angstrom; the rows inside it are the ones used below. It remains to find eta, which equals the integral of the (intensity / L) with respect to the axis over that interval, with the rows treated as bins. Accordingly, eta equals 20.9 Angstrom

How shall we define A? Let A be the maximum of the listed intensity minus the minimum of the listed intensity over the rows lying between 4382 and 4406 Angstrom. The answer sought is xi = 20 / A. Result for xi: 6.5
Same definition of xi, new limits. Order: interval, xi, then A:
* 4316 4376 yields 2.3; 8.6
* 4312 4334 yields 5.4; 3.7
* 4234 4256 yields 7.0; 2.9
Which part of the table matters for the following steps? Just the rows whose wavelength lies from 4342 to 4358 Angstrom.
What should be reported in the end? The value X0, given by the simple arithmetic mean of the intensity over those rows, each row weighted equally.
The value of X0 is 21.9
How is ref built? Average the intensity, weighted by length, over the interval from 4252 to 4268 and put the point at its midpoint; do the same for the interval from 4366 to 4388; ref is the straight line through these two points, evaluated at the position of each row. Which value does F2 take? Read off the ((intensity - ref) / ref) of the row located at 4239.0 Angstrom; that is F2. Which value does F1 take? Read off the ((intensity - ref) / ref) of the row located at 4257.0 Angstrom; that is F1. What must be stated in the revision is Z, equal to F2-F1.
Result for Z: -0.013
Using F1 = 0.000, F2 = -0.01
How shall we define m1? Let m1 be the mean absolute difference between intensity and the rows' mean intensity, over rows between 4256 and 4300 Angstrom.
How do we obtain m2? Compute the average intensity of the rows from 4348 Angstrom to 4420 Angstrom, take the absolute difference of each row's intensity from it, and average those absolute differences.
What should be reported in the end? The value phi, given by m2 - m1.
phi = -0.09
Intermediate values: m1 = 1.0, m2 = 0.96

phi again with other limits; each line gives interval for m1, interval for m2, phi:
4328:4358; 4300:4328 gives 0.60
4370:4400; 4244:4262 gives -0.35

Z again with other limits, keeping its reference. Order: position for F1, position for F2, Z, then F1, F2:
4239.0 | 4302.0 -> -0.255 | -0.013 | -0.27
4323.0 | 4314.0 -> -0.058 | -0.025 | -0.08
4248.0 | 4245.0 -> 0.114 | 0.000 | 0.11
